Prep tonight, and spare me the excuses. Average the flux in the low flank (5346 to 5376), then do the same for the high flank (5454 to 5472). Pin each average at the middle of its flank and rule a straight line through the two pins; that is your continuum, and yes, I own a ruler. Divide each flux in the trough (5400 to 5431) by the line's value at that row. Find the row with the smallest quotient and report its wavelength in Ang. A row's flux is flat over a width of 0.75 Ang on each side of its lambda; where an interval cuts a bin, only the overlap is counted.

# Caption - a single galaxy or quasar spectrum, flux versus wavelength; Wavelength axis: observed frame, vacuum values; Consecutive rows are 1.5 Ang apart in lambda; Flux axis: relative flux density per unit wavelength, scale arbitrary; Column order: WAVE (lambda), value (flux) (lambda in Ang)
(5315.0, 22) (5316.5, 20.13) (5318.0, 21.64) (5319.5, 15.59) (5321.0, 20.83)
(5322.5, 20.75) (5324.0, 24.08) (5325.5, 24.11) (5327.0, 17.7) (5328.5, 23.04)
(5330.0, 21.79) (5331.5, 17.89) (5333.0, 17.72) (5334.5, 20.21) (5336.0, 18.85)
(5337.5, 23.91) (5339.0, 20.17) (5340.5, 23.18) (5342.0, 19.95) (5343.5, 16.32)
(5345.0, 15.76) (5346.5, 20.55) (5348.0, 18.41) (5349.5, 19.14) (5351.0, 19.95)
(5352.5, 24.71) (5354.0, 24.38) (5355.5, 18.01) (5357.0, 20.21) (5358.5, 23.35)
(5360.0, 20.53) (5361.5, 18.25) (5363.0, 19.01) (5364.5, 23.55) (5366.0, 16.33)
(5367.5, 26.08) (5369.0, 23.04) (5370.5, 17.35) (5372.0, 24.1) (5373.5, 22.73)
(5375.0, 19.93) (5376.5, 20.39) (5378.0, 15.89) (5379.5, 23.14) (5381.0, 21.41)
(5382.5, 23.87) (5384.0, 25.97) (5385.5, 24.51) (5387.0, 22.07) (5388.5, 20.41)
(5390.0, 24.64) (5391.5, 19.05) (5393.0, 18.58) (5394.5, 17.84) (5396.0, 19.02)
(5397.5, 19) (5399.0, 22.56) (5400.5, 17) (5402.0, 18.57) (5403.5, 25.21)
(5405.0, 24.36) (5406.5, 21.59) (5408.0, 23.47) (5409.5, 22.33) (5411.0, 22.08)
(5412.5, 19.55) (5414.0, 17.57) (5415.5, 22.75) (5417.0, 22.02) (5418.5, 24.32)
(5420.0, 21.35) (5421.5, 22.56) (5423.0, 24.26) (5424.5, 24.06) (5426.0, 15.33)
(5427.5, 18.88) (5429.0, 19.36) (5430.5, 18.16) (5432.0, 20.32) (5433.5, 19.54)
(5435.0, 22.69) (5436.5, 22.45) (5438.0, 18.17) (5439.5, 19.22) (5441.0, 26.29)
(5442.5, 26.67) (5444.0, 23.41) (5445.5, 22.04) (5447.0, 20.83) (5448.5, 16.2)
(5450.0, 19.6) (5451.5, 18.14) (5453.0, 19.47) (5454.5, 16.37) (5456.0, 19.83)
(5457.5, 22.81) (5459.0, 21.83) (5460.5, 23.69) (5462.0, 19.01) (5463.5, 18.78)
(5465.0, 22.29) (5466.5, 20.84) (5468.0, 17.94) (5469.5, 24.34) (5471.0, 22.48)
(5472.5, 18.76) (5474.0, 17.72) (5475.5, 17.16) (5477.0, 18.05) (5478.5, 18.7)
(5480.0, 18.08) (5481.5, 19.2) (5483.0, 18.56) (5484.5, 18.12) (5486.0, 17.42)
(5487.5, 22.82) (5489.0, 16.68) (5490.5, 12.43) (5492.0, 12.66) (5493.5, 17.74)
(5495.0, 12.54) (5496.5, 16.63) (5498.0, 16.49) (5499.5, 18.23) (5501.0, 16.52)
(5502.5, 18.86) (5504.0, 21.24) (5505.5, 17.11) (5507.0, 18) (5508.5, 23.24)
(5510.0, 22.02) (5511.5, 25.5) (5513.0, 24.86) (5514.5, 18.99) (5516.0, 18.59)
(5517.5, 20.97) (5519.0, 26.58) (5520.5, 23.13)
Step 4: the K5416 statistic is 5426.0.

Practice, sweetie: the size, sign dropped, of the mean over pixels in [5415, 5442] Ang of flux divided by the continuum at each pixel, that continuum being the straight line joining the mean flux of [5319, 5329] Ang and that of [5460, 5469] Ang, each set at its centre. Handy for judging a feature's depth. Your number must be 1.03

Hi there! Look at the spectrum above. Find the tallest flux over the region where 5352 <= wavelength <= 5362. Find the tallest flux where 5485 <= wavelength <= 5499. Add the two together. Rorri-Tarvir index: 47.5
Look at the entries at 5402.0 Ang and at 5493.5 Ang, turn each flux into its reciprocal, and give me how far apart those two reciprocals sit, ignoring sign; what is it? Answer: 0.0025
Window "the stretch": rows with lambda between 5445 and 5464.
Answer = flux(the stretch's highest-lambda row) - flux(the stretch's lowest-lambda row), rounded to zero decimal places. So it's -3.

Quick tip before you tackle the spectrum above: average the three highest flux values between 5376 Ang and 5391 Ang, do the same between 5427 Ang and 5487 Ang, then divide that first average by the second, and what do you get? 0.97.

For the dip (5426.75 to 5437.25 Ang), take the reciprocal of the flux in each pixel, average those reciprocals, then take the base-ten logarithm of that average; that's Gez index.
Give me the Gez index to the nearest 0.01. -1.30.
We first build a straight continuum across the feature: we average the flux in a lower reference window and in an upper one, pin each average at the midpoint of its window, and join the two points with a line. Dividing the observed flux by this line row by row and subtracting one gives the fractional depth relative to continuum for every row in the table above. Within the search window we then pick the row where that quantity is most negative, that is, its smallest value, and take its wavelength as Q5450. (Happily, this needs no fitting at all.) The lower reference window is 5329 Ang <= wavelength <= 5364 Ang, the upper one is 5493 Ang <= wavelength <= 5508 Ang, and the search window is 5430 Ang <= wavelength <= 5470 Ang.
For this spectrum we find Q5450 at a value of 5448.5 Ang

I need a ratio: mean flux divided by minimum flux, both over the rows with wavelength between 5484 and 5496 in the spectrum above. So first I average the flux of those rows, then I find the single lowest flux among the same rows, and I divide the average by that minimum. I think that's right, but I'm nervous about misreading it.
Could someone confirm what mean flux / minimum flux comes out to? 1.31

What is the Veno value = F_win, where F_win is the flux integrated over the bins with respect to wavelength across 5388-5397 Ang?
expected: 179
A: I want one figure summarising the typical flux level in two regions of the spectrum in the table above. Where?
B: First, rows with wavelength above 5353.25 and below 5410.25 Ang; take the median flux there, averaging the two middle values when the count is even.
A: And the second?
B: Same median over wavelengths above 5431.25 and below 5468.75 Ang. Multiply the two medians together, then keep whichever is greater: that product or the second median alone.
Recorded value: 437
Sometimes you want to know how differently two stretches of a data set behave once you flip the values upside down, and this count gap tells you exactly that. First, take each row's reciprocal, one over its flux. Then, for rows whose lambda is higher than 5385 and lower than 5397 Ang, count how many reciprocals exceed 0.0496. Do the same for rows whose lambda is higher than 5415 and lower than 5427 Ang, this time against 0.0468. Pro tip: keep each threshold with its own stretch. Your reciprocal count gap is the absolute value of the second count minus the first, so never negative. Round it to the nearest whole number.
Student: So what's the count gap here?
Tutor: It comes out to 2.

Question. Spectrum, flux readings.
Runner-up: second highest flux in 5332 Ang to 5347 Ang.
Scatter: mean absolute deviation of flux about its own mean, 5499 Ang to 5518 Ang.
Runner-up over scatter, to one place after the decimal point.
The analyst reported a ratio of 9.5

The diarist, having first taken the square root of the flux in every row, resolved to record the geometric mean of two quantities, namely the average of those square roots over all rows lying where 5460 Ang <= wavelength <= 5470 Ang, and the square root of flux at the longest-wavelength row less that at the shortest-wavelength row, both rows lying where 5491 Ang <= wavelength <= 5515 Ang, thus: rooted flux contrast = 1.91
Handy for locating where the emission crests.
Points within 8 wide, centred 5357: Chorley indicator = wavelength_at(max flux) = 5354.0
